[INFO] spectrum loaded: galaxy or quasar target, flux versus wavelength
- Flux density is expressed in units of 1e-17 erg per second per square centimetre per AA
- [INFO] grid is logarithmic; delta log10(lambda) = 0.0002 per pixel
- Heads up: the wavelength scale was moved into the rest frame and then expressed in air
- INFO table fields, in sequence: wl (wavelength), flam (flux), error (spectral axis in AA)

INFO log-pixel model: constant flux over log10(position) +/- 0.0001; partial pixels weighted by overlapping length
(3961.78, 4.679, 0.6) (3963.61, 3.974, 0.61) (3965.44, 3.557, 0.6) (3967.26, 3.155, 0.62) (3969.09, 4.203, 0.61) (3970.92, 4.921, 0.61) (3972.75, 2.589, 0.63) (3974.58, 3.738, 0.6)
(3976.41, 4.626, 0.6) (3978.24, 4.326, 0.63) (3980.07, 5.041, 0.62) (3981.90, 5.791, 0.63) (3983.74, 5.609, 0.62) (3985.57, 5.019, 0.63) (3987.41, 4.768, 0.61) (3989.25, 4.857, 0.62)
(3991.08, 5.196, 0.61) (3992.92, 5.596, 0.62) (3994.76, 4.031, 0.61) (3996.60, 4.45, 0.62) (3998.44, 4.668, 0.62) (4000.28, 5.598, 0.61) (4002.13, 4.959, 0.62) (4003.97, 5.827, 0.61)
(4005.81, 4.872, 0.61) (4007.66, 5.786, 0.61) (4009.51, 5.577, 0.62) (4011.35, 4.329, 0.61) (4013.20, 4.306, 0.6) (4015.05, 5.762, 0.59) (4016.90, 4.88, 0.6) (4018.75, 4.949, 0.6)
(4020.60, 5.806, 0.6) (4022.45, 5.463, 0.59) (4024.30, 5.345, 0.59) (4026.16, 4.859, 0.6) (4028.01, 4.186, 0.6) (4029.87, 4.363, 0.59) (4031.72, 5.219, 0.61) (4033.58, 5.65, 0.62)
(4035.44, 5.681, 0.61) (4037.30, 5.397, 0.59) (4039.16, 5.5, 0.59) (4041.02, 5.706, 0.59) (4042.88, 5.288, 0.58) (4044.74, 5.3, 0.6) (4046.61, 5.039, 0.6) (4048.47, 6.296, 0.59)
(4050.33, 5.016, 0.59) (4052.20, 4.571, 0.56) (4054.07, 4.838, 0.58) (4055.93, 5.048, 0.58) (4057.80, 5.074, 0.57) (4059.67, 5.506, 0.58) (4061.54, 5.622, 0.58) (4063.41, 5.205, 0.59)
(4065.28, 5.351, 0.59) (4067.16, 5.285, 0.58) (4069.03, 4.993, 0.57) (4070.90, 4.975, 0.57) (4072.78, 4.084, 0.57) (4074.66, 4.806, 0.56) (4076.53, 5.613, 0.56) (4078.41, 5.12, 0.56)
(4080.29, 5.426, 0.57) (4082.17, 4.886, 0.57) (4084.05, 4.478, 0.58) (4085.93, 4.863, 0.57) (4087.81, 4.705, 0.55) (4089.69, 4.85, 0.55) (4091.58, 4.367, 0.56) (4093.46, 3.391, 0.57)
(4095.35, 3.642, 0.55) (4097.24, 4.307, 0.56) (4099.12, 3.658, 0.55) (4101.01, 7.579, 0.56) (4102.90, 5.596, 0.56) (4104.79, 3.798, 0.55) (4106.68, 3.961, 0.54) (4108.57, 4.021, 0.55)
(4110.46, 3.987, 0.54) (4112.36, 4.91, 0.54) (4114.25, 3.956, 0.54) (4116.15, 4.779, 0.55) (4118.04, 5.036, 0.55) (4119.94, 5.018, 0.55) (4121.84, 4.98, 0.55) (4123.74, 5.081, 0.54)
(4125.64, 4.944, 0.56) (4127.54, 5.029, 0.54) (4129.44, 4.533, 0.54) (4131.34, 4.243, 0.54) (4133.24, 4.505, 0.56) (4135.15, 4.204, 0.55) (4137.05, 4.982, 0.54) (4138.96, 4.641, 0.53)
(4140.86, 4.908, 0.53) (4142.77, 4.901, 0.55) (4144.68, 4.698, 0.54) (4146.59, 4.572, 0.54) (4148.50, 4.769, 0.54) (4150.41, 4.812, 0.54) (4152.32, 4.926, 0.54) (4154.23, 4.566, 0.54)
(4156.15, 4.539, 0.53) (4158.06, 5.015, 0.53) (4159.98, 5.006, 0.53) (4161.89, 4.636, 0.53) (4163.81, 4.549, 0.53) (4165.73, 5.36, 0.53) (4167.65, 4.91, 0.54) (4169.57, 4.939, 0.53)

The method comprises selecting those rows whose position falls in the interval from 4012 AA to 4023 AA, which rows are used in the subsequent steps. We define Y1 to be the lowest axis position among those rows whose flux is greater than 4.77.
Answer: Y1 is 4015.05 AA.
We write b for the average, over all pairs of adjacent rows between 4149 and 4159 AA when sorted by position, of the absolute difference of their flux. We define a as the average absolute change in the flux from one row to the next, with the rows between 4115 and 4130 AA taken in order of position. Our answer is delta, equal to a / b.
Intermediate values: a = 0.16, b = 0.24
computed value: 0.66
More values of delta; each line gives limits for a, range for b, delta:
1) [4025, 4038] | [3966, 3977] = 0.33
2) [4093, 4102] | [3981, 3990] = 4.93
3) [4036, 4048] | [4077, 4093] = 0.58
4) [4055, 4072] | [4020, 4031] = 0.53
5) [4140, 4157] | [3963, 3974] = 0.14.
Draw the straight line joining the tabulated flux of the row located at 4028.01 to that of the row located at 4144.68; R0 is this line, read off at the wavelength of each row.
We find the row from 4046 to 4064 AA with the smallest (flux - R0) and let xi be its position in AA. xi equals 4052.20 AA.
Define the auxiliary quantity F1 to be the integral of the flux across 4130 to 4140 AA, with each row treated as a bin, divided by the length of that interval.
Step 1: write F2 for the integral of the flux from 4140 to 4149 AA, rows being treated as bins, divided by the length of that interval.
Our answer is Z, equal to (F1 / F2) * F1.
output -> 4.3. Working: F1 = 4.52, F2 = 4.8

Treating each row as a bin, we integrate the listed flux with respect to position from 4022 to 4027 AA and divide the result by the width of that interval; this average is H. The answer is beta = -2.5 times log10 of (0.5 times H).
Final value -1.04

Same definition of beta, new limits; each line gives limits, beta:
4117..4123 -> -1.00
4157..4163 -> -0.97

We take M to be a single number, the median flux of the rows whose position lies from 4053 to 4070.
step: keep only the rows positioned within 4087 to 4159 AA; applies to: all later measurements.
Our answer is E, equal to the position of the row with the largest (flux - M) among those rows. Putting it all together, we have 4101.01 AA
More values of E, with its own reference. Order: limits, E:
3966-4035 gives 4003.97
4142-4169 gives 4165.73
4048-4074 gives 4048.47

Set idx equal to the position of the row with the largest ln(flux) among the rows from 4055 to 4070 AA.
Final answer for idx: 4061.54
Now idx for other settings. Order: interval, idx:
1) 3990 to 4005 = 4003.97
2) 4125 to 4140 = 4127.54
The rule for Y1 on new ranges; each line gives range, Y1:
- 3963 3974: 3970.92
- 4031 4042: 4031.72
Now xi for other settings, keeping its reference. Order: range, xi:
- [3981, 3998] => 3994.76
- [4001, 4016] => 4013.20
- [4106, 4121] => 4114.25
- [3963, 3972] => 3967.26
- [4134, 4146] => 4135.15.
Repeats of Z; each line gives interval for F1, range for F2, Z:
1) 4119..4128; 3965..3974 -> 6.8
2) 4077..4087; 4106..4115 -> 5.9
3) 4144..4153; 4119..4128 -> 4.5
